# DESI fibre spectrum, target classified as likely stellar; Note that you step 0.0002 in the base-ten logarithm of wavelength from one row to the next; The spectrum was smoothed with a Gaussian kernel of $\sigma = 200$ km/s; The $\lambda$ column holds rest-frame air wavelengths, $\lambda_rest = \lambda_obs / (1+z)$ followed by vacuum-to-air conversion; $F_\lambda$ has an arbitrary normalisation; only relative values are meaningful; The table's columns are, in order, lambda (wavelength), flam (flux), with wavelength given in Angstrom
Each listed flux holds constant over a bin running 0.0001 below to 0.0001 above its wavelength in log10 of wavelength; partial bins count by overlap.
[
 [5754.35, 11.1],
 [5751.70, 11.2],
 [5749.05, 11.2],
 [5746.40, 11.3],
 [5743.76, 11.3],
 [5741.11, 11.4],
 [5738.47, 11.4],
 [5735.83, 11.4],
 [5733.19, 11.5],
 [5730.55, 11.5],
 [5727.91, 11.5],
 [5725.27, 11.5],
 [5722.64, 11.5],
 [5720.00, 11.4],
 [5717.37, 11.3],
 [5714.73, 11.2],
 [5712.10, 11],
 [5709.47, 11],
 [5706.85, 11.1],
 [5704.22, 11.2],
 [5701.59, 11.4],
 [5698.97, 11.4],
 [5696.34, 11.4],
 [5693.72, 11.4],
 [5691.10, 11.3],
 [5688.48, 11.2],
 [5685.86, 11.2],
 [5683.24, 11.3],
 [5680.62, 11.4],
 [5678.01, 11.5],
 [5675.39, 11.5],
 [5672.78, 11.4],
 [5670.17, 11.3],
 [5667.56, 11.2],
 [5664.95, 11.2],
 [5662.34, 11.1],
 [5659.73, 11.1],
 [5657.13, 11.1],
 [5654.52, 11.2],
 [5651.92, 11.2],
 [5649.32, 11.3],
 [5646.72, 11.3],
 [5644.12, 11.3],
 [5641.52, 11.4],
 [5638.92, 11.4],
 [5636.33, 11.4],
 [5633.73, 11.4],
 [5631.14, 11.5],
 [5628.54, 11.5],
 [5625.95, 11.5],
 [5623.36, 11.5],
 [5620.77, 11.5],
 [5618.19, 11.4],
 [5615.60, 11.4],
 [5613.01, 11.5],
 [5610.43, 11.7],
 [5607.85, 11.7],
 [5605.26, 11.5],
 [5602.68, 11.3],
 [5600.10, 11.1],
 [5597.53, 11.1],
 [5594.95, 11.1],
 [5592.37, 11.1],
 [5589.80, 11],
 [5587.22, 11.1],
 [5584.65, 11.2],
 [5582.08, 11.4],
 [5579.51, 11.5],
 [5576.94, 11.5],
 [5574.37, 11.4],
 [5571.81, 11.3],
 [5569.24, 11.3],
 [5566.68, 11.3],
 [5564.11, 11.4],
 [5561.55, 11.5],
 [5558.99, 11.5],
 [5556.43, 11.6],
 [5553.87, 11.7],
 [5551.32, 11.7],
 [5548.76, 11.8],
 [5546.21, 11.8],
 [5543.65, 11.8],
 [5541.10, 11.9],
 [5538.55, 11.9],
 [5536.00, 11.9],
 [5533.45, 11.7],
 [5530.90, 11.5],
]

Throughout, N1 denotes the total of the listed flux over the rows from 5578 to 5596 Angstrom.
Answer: 78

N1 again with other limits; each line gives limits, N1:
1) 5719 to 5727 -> 34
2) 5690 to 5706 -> 68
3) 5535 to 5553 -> 83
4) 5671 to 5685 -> 57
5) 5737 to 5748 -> 45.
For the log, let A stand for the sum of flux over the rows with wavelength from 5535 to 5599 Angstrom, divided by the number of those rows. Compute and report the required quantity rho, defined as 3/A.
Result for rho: 0.2615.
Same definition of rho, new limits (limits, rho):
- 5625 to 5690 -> 0.2651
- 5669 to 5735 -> 0.2646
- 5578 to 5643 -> 0.2639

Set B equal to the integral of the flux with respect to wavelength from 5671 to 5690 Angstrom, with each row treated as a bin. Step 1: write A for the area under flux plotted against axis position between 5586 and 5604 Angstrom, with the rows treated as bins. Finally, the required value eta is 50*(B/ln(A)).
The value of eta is 2036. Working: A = 200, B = 216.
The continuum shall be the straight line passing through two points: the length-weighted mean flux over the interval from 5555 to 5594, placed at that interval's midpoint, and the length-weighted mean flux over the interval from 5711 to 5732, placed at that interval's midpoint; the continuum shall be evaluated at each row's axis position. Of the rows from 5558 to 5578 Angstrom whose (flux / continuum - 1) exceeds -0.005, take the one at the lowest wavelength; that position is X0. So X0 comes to 5558.99 Angstrom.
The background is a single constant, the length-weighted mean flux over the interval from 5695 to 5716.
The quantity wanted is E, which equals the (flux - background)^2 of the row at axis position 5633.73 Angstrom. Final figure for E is 0.03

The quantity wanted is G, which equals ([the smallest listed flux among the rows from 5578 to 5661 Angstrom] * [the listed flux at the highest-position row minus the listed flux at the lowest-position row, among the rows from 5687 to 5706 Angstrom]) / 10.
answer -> 0.00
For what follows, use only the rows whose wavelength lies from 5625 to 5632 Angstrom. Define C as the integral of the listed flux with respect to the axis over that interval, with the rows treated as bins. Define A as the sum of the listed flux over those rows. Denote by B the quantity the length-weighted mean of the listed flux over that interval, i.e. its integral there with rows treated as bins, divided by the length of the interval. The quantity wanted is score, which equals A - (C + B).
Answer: -57.4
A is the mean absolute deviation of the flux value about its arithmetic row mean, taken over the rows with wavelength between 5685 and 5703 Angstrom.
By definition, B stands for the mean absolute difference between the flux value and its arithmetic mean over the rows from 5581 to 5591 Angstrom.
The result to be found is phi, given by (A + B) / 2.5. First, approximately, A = 0.082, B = 0.125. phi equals 0.083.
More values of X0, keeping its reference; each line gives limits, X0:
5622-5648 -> 5623.36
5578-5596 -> 5579.51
